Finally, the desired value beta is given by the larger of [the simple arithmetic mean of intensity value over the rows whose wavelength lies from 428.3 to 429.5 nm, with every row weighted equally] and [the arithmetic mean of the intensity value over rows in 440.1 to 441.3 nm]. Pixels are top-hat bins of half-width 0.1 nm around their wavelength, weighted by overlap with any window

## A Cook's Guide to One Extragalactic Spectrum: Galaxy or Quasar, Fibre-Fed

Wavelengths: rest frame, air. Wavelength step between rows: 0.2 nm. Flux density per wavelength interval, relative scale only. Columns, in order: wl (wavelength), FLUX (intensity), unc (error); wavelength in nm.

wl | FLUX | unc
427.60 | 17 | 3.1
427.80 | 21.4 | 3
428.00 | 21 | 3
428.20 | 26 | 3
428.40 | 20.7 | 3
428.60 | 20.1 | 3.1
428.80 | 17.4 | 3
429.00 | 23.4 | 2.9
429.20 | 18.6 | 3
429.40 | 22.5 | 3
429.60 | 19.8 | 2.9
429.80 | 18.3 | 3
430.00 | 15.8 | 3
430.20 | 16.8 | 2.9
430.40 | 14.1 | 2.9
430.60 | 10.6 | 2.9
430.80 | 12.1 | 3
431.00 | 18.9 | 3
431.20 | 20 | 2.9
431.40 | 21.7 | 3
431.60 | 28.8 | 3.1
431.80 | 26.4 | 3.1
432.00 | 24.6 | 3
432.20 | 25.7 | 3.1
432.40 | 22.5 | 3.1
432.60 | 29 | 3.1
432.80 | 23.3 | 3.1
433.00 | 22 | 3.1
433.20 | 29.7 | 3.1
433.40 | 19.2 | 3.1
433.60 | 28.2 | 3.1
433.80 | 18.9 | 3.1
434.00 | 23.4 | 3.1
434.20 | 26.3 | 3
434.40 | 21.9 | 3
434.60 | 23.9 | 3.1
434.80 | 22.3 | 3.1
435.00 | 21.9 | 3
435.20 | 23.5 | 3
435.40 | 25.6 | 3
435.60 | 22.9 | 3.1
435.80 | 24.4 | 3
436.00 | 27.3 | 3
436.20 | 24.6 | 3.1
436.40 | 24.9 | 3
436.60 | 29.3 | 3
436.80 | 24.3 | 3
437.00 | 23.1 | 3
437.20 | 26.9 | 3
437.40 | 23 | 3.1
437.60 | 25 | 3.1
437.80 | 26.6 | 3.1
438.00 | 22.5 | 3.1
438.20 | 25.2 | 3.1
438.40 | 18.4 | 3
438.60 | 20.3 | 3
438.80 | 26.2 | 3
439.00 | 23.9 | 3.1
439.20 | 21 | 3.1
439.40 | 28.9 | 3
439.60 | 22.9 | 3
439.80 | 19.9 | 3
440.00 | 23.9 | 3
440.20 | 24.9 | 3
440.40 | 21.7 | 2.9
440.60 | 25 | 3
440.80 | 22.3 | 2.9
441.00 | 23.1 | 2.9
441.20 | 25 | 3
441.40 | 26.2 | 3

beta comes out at 23.7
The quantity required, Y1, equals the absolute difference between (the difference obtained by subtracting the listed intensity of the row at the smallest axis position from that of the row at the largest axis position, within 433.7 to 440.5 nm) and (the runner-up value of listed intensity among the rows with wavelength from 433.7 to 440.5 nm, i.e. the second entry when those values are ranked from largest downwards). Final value 26.1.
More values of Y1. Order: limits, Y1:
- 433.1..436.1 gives 30.6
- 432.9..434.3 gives 23.9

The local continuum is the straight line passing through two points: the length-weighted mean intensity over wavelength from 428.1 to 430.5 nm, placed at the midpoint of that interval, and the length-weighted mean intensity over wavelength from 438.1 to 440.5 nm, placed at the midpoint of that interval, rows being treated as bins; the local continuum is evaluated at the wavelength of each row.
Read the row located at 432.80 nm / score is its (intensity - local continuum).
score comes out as 2.6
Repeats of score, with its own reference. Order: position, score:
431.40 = 1.5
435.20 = 1.9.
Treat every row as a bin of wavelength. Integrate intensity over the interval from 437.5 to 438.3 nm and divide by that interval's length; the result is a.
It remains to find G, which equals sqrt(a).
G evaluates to 5.0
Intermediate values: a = 25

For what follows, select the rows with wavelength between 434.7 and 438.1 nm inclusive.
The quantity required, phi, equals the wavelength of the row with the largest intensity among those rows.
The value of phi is 436.60 nm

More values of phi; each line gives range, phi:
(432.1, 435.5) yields 433.20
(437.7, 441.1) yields 439.40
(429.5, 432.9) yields 432.60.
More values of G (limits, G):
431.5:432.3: 5.1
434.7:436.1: 4.9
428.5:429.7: 4.5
